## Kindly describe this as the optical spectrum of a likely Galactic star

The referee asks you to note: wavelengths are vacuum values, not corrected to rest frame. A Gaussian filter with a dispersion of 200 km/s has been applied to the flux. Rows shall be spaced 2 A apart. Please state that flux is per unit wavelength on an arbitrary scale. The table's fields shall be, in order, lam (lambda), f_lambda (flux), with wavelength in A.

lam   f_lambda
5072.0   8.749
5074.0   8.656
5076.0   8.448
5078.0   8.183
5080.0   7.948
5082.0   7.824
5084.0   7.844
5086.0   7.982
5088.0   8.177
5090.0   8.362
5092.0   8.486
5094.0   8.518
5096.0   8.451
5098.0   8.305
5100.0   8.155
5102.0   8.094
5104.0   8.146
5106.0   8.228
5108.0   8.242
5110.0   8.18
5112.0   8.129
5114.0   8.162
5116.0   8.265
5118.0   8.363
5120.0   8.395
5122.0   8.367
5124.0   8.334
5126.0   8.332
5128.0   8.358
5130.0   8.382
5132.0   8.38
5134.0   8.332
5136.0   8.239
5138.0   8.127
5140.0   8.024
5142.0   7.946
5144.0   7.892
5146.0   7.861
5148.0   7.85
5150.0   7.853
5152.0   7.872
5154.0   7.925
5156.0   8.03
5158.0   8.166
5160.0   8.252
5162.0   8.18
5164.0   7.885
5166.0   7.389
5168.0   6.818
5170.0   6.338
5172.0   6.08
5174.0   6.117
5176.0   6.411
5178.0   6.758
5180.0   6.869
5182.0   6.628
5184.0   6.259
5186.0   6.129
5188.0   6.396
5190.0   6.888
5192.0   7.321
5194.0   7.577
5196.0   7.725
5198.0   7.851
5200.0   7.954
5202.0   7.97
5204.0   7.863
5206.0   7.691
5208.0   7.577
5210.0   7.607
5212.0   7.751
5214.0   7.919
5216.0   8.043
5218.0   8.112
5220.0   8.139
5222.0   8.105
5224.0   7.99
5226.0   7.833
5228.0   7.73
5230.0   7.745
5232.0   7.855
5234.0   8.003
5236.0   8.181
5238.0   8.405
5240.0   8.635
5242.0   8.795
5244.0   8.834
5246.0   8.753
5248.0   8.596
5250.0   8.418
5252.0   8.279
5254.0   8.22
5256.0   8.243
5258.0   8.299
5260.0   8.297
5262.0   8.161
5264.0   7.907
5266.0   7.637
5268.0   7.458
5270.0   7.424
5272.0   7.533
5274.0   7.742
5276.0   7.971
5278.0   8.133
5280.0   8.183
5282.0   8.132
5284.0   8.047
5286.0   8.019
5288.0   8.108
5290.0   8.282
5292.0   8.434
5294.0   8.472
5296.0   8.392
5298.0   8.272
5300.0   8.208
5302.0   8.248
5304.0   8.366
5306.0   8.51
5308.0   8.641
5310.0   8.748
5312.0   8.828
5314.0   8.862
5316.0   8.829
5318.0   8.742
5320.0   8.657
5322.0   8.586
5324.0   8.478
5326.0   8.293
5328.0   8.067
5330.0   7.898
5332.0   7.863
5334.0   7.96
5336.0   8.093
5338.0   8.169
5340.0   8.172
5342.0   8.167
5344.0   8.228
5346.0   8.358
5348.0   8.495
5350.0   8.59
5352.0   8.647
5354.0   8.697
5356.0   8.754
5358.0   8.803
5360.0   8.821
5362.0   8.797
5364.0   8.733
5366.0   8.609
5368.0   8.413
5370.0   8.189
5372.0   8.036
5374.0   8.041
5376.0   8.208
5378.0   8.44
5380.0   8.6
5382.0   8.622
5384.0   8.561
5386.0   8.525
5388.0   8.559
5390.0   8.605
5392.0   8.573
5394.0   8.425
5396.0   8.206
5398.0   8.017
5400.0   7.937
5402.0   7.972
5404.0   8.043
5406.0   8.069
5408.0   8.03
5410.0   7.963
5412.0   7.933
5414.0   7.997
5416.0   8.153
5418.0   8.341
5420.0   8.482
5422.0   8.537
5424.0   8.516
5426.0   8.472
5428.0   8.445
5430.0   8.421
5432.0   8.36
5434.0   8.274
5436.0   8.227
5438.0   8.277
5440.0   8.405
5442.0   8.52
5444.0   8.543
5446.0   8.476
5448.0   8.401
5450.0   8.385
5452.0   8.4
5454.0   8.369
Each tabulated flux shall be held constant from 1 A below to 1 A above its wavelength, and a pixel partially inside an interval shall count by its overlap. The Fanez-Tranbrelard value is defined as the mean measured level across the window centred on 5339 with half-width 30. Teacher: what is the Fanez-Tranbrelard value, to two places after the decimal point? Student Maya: 8.48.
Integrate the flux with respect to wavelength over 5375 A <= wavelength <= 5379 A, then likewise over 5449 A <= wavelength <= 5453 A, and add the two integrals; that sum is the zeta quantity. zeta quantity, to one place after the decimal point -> 66.9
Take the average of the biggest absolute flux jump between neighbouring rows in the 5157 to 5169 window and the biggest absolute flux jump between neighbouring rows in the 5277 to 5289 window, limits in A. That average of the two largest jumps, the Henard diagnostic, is 0.33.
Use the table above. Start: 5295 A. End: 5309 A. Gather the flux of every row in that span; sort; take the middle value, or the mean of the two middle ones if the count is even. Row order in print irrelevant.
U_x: 8.37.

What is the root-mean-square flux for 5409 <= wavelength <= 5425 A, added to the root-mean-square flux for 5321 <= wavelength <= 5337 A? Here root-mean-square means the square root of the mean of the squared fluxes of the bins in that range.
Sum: 16.40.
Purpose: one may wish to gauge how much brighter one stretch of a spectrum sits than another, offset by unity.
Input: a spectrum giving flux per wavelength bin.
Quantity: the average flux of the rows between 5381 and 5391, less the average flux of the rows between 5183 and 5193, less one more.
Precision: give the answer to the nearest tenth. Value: 1.0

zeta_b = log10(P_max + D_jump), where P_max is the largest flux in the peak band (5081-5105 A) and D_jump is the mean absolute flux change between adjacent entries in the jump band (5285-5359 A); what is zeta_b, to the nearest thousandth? 0.935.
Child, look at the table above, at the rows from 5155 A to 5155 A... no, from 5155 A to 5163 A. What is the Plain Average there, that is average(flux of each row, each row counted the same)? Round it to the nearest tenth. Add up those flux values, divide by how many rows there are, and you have 8.2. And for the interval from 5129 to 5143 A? 8.2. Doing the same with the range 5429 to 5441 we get 8.3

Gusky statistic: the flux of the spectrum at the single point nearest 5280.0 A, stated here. 8.183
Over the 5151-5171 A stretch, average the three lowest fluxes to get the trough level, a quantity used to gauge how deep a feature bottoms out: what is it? 6.85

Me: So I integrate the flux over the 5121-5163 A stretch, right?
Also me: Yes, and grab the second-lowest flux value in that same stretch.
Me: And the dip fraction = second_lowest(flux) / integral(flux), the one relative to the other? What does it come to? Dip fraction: 0.0230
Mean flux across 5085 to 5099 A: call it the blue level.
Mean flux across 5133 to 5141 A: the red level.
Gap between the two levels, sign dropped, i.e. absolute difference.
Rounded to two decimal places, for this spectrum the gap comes 0.15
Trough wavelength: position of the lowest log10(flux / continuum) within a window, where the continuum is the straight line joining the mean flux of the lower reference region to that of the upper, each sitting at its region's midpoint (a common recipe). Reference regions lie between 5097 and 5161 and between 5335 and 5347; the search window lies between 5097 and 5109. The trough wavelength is 5102.0 A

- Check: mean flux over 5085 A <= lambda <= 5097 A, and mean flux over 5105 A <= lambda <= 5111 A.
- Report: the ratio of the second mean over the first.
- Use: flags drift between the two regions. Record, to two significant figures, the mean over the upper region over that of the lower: 0.99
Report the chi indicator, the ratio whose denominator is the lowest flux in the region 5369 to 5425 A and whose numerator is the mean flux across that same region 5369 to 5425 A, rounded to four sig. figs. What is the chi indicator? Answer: 1.043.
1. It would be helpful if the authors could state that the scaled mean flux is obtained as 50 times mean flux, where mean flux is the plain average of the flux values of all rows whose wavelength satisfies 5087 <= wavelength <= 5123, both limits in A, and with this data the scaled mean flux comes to 414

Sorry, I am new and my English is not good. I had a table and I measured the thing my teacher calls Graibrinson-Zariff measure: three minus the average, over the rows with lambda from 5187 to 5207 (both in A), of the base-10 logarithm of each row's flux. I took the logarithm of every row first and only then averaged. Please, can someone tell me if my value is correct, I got 2.125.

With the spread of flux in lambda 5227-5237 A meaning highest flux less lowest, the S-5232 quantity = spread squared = 0.203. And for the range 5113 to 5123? 0.054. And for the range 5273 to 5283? 0.194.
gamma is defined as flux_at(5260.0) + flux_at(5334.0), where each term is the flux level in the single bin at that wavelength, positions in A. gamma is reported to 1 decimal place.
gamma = 16.3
